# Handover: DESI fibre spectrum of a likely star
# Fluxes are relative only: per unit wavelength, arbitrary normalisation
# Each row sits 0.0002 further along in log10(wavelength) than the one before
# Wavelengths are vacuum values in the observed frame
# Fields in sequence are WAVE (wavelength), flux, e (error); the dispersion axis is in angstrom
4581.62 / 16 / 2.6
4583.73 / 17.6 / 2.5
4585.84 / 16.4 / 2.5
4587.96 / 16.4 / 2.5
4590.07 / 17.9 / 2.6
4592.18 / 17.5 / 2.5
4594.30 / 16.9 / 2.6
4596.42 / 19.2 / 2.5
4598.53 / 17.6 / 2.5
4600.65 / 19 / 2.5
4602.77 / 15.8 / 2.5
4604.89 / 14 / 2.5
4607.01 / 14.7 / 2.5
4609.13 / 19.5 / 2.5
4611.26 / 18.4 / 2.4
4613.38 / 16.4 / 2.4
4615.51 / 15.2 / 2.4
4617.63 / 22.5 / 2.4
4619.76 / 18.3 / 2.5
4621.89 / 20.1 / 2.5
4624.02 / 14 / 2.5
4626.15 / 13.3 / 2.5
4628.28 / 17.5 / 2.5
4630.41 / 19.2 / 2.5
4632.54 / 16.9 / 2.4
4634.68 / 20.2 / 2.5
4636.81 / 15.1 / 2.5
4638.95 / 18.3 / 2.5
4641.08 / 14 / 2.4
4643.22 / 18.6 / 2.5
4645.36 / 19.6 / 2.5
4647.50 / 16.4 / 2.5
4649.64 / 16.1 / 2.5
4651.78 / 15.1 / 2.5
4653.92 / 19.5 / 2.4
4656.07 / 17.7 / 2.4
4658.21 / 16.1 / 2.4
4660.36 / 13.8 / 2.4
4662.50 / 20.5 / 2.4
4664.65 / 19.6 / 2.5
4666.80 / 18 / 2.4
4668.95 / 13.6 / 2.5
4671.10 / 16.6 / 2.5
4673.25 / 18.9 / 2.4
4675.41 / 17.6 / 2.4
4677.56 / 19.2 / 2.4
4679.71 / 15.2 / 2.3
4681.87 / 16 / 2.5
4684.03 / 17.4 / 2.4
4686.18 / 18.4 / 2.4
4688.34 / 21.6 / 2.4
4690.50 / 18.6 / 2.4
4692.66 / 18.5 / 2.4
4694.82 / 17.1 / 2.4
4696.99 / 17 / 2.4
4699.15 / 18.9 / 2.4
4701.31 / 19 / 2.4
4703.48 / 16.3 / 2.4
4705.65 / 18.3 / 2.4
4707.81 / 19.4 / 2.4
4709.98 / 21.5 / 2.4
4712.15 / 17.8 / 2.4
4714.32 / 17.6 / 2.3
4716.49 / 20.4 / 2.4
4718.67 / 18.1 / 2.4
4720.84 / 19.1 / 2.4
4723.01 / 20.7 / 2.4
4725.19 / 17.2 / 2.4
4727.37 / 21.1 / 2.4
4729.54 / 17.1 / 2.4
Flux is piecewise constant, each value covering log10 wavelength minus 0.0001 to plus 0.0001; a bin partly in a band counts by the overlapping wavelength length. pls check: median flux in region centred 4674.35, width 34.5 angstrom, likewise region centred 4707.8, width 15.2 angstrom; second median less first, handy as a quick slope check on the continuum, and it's 0.50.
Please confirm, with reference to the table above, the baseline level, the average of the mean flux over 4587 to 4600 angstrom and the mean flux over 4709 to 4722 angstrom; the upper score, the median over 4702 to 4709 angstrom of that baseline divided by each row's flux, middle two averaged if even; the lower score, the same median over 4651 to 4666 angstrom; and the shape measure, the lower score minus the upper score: 0.03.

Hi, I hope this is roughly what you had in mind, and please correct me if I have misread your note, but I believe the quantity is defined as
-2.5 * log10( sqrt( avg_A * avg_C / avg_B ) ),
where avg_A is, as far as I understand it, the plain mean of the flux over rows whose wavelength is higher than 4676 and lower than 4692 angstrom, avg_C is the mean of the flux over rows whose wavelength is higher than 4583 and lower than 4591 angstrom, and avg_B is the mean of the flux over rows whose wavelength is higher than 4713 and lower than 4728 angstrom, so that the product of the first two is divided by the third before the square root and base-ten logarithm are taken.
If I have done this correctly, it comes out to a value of -1.51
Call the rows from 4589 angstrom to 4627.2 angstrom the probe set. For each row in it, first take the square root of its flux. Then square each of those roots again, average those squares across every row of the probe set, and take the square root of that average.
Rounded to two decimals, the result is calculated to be 4.15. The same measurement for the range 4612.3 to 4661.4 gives 4.14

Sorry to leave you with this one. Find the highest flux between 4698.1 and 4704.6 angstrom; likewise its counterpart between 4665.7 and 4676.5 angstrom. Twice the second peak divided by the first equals 1.99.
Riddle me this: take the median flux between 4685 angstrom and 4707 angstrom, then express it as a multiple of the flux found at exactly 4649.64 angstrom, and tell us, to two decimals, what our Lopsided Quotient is 1.15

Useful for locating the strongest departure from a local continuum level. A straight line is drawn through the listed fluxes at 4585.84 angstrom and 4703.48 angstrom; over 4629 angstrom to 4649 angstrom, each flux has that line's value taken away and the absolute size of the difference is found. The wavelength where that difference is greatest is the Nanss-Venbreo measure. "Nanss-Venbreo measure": 4634.68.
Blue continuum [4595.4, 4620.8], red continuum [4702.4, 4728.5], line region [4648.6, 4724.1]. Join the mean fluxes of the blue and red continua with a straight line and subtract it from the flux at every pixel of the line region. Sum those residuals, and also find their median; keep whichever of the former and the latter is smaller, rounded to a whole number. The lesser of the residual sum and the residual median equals -21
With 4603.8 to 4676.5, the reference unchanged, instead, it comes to -26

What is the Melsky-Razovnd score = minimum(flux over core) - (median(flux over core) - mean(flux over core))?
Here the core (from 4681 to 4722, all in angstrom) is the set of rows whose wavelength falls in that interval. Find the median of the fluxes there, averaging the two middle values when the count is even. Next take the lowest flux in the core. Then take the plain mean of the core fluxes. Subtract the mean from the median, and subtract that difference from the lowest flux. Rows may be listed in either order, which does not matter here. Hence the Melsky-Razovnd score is 16.1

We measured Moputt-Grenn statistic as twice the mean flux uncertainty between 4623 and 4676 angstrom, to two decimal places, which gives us 4.92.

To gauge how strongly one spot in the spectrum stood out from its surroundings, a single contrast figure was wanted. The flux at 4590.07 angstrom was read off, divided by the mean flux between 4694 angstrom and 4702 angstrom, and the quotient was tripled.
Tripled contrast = 3.0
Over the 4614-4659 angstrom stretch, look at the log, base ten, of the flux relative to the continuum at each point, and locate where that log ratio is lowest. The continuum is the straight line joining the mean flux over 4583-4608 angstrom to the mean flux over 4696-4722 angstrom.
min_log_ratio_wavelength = 4626.15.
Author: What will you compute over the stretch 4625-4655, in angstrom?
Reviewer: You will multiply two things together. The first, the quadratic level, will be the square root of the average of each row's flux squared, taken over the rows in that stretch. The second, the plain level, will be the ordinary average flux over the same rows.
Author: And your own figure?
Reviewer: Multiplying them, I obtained 296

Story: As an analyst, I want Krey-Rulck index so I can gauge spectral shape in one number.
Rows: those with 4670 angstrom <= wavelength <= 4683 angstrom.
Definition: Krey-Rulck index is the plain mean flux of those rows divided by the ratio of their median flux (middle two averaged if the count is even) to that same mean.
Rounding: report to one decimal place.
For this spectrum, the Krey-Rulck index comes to 17.4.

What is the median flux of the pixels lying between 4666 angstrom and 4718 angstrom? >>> 18.15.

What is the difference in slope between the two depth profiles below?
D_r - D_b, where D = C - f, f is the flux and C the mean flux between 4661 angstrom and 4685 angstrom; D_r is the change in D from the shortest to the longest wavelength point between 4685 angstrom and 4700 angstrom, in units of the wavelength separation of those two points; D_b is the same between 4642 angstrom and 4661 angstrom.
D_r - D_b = -0.32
